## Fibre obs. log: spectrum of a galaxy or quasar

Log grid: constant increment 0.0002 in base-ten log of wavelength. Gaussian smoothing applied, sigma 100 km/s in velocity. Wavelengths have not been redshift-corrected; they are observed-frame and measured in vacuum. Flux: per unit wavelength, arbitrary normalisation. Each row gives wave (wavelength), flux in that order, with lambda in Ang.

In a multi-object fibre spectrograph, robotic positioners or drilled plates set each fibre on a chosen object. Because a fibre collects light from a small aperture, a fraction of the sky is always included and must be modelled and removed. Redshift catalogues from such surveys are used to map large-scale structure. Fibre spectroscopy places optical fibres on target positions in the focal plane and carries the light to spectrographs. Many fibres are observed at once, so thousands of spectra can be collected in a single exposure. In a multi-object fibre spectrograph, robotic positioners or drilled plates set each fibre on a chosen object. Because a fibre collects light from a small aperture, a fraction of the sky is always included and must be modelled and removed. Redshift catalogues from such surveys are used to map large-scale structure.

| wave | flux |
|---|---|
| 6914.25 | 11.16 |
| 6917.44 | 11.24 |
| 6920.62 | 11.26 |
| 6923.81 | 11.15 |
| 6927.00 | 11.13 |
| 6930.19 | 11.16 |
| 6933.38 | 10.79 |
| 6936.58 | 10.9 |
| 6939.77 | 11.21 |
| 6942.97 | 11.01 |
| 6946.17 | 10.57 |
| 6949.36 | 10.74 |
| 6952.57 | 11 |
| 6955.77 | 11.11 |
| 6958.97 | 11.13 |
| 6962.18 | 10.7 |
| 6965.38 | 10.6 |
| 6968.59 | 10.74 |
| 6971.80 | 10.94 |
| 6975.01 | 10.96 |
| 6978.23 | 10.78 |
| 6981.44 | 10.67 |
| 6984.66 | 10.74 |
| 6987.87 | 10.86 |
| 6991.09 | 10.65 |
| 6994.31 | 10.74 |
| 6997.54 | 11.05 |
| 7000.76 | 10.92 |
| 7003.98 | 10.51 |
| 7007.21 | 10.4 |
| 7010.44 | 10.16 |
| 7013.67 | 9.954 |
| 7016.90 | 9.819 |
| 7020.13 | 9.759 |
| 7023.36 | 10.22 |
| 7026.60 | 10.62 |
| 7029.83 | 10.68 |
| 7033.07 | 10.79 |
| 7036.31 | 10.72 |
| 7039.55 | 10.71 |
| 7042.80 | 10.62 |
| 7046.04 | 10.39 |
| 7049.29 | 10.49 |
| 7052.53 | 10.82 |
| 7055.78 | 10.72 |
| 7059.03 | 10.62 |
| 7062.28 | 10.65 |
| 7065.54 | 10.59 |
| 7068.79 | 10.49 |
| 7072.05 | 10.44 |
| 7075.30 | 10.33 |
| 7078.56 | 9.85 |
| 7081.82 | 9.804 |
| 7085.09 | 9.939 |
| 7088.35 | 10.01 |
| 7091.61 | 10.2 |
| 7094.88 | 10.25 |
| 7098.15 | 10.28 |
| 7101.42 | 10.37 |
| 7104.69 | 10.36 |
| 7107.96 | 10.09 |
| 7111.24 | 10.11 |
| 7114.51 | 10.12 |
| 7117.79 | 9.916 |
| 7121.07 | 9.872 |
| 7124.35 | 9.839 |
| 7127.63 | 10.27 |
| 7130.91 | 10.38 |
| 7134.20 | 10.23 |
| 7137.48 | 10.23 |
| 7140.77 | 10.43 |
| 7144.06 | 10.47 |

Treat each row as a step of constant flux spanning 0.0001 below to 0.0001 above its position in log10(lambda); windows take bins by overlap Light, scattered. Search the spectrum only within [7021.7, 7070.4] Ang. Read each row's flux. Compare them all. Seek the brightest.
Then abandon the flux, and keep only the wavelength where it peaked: 7052.53 Ang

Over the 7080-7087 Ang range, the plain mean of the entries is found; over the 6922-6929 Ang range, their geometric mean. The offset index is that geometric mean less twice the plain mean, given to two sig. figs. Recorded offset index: -8.6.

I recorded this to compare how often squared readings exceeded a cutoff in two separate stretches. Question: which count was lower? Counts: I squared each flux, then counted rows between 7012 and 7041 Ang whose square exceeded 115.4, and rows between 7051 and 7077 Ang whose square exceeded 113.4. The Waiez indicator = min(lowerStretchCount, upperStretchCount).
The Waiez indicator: 1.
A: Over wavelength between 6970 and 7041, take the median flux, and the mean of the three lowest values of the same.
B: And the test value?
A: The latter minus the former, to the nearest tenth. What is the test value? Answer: -0.9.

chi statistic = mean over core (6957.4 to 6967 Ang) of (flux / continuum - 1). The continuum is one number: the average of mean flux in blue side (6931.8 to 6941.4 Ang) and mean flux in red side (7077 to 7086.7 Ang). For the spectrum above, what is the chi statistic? 0.038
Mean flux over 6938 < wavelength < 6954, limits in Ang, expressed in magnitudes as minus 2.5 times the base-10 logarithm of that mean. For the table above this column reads -2.59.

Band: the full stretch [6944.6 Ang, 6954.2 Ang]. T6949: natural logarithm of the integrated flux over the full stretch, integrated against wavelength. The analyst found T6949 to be 4.64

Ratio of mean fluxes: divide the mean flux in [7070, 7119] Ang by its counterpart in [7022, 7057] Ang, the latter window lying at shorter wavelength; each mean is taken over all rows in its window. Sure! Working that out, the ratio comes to 0.955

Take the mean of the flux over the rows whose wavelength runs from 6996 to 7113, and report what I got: 10.4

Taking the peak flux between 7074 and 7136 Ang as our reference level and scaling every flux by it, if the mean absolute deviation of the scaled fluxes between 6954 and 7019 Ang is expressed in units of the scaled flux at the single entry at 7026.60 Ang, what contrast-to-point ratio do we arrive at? 0.0246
